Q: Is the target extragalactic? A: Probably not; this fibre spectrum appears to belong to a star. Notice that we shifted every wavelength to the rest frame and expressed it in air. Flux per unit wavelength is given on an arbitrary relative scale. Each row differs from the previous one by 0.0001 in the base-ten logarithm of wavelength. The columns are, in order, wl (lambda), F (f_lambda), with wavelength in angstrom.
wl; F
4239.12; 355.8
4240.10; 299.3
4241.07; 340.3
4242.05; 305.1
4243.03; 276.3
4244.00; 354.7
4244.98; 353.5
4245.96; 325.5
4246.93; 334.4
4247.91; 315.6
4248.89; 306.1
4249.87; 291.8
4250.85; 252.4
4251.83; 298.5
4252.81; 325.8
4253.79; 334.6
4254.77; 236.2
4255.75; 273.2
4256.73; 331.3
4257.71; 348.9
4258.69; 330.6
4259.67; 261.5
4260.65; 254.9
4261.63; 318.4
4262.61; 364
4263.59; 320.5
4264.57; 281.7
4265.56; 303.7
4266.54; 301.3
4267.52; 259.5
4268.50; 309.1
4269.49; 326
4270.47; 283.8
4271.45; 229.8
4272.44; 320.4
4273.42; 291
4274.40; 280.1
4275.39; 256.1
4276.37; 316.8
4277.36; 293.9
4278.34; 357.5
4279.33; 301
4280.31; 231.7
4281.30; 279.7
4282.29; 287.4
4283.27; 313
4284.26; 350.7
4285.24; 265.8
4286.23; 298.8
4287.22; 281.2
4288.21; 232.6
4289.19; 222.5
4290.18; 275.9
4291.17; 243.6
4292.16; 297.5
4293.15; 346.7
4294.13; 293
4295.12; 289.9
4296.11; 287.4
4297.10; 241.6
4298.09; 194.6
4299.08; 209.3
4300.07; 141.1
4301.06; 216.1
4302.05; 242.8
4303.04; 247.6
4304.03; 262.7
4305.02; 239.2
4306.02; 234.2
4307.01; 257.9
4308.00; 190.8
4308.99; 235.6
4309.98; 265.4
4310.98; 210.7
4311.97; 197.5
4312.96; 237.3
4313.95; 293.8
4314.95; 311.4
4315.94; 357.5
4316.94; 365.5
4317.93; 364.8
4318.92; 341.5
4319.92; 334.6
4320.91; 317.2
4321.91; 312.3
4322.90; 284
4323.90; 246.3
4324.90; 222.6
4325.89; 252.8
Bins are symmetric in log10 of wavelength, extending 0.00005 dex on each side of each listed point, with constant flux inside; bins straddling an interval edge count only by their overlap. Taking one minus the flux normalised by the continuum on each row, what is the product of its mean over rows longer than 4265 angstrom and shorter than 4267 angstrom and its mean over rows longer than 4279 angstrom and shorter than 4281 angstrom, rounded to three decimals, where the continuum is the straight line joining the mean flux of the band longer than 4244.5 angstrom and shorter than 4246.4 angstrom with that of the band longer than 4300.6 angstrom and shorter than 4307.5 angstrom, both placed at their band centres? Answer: 0.001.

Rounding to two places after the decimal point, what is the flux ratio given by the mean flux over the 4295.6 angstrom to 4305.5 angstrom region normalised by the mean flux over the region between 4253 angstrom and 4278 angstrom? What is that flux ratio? 0.77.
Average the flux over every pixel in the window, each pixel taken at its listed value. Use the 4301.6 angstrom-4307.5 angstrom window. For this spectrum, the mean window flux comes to 247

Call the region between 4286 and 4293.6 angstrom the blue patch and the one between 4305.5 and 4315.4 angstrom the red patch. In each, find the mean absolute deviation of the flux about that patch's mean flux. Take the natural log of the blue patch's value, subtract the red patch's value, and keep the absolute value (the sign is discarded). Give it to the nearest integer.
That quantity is 27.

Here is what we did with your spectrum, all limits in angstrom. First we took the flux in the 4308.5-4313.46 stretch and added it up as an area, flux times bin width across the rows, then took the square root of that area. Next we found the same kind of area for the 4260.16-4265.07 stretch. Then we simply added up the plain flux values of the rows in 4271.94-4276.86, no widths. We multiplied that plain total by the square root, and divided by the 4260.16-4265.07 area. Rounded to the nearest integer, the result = 33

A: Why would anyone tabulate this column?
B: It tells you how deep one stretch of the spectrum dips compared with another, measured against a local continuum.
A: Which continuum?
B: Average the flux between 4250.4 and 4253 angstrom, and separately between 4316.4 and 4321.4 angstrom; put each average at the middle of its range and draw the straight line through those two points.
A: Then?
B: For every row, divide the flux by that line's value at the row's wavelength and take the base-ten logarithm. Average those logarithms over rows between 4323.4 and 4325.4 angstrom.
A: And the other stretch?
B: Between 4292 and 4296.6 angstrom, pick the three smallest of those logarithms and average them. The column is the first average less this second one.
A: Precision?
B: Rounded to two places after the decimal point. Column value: -0.12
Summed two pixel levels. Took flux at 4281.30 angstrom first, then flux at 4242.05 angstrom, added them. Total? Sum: 585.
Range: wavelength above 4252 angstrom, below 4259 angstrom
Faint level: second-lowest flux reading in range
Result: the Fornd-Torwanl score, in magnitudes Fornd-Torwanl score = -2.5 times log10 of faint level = -6.09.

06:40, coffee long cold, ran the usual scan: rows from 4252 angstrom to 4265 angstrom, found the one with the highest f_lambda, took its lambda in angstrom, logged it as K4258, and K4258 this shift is 4262.61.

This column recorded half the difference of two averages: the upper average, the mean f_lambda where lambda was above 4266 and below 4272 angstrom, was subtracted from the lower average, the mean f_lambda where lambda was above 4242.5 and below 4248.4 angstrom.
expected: 21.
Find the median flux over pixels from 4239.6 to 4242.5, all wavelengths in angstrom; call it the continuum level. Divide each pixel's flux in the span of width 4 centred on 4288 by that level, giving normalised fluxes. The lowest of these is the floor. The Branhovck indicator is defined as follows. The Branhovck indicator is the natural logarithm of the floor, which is -0.3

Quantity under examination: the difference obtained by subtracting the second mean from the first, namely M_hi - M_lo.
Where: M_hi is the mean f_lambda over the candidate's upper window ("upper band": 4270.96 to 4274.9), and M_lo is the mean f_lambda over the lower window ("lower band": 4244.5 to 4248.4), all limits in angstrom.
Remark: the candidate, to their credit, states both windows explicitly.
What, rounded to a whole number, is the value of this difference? -52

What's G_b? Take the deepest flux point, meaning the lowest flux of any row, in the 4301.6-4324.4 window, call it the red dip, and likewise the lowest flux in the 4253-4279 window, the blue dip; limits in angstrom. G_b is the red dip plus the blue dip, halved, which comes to 210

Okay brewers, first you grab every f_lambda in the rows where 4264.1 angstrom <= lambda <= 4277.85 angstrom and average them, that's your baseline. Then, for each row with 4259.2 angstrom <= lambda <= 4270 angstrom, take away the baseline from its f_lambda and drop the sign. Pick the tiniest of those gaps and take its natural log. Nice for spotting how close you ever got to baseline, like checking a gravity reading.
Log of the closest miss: 2.1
